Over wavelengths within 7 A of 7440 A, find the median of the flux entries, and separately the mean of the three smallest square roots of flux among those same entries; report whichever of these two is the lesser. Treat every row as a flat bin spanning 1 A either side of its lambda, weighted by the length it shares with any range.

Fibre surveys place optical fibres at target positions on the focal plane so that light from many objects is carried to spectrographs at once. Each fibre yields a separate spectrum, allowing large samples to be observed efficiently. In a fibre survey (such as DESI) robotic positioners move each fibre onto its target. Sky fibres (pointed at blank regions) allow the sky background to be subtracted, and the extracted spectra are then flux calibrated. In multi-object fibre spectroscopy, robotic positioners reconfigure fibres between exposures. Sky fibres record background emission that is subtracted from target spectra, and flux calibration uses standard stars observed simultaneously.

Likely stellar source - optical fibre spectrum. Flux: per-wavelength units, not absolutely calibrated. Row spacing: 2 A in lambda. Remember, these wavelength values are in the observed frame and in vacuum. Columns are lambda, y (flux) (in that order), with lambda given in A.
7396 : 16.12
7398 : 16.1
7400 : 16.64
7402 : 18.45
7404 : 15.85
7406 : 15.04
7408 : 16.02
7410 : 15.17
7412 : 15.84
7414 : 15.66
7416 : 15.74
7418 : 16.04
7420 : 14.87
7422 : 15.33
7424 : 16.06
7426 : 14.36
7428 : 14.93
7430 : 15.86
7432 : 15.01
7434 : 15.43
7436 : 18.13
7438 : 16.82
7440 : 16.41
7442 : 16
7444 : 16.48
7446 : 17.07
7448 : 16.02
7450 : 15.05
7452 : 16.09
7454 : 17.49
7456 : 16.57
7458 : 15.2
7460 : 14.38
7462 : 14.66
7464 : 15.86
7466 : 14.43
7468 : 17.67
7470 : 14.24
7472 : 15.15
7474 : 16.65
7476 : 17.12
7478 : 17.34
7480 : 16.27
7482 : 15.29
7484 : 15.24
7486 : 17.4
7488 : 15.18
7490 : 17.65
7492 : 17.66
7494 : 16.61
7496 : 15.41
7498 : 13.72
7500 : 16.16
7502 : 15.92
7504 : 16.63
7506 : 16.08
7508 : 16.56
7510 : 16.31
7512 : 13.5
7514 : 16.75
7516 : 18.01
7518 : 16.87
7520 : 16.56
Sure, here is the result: 3.99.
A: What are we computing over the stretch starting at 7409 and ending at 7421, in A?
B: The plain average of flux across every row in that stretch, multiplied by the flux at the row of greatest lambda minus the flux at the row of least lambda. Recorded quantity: -5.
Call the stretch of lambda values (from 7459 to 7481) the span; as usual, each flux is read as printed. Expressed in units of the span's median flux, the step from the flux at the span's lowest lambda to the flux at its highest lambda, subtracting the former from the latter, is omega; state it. 0.12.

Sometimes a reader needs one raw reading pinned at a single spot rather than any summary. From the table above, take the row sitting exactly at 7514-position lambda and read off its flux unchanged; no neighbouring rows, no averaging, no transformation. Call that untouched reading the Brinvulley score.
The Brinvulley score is 16.75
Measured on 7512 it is 13.5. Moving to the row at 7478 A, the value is 17.34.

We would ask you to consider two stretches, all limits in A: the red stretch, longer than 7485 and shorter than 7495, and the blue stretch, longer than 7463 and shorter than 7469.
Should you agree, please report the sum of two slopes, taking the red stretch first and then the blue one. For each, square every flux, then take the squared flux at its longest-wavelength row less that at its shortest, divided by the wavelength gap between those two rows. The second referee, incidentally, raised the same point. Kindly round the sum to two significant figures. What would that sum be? 12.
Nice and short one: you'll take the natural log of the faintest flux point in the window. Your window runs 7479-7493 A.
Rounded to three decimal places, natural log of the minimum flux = 2.720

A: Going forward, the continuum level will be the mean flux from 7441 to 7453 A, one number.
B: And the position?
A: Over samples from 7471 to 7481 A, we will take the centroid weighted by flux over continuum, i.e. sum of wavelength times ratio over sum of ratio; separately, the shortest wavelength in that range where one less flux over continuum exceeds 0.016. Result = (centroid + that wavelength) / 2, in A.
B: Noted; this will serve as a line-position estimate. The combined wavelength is 7474.0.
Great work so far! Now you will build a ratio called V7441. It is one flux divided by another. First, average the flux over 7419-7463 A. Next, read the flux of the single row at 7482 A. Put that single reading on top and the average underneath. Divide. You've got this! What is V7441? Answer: 0.97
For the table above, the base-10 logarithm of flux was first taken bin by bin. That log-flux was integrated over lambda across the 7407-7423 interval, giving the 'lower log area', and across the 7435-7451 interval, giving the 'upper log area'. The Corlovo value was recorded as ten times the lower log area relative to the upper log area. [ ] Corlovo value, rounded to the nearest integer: 10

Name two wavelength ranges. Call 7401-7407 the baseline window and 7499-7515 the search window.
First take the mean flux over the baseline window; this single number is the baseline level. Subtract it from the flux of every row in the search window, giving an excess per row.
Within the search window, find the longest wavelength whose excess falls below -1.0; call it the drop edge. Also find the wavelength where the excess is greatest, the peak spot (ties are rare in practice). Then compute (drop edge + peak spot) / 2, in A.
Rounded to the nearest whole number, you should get 7513 A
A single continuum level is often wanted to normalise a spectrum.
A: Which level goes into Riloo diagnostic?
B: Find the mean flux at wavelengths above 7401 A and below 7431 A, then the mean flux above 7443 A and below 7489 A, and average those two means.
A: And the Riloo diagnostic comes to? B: 15.8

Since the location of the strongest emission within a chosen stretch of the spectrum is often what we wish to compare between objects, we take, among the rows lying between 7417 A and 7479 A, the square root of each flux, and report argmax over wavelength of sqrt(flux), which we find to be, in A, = 7436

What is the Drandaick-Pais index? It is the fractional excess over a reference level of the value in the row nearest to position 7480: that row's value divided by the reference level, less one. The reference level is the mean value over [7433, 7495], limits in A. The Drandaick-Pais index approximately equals 0.006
